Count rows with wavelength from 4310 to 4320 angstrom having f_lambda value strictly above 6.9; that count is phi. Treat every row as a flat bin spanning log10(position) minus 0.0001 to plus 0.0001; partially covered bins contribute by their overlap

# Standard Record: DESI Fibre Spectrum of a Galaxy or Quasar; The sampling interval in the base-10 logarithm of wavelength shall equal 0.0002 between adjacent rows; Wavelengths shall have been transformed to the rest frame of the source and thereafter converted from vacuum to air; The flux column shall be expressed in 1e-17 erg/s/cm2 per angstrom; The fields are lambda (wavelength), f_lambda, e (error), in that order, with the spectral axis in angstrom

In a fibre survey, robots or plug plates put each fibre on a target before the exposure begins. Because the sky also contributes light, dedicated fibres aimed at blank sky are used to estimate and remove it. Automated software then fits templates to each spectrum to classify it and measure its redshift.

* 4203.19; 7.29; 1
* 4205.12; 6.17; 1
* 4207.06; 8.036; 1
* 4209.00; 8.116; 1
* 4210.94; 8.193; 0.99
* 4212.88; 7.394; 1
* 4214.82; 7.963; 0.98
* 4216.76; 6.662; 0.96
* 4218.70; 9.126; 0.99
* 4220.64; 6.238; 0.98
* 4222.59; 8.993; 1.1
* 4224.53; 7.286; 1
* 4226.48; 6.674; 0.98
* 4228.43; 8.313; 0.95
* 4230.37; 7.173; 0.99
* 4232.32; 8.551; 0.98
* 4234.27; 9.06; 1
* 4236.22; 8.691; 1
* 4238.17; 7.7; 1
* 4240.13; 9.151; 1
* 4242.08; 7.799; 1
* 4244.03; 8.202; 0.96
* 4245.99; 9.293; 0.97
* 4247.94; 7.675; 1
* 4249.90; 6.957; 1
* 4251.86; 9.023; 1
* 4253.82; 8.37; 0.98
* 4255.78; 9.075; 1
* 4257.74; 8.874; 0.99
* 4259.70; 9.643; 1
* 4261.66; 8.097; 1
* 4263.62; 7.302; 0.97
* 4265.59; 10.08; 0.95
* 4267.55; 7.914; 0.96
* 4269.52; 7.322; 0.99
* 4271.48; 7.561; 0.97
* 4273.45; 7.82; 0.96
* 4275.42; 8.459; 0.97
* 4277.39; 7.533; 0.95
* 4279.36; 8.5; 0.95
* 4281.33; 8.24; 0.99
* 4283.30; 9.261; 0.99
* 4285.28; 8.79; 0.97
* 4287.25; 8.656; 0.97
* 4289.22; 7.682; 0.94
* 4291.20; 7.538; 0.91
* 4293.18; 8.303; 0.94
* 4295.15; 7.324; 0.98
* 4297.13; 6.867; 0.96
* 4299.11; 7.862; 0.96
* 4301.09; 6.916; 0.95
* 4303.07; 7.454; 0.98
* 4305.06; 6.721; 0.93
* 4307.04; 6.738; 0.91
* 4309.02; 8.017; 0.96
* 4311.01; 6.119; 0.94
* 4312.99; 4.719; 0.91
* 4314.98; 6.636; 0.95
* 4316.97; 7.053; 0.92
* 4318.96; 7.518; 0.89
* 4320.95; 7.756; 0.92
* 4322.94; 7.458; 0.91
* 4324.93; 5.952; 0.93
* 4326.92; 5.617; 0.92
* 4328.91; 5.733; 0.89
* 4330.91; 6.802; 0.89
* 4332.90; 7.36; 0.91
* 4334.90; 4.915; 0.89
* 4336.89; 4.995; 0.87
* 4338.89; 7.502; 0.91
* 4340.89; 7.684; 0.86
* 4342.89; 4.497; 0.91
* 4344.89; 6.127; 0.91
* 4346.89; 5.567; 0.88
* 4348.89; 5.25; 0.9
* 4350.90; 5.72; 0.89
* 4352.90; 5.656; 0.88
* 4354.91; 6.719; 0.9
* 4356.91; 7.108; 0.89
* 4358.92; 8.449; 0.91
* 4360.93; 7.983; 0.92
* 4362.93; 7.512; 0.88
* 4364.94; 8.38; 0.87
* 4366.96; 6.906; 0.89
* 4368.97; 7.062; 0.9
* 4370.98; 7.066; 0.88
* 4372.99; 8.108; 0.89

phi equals 2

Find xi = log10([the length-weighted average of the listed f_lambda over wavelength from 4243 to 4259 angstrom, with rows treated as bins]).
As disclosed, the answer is 0.93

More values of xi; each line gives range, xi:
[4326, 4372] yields 0.82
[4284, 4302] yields 0.89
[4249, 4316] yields 0.89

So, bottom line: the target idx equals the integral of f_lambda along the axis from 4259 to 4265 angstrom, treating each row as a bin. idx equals 50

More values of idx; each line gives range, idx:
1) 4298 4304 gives 44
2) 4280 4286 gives 52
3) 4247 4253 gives 47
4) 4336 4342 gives 40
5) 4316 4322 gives 45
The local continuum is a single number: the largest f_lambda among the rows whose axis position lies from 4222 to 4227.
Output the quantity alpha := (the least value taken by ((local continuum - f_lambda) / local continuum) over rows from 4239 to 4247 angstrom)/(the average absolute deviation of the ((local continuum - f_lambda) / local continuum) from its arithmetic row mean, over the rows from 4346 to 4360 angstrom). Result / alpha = 0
